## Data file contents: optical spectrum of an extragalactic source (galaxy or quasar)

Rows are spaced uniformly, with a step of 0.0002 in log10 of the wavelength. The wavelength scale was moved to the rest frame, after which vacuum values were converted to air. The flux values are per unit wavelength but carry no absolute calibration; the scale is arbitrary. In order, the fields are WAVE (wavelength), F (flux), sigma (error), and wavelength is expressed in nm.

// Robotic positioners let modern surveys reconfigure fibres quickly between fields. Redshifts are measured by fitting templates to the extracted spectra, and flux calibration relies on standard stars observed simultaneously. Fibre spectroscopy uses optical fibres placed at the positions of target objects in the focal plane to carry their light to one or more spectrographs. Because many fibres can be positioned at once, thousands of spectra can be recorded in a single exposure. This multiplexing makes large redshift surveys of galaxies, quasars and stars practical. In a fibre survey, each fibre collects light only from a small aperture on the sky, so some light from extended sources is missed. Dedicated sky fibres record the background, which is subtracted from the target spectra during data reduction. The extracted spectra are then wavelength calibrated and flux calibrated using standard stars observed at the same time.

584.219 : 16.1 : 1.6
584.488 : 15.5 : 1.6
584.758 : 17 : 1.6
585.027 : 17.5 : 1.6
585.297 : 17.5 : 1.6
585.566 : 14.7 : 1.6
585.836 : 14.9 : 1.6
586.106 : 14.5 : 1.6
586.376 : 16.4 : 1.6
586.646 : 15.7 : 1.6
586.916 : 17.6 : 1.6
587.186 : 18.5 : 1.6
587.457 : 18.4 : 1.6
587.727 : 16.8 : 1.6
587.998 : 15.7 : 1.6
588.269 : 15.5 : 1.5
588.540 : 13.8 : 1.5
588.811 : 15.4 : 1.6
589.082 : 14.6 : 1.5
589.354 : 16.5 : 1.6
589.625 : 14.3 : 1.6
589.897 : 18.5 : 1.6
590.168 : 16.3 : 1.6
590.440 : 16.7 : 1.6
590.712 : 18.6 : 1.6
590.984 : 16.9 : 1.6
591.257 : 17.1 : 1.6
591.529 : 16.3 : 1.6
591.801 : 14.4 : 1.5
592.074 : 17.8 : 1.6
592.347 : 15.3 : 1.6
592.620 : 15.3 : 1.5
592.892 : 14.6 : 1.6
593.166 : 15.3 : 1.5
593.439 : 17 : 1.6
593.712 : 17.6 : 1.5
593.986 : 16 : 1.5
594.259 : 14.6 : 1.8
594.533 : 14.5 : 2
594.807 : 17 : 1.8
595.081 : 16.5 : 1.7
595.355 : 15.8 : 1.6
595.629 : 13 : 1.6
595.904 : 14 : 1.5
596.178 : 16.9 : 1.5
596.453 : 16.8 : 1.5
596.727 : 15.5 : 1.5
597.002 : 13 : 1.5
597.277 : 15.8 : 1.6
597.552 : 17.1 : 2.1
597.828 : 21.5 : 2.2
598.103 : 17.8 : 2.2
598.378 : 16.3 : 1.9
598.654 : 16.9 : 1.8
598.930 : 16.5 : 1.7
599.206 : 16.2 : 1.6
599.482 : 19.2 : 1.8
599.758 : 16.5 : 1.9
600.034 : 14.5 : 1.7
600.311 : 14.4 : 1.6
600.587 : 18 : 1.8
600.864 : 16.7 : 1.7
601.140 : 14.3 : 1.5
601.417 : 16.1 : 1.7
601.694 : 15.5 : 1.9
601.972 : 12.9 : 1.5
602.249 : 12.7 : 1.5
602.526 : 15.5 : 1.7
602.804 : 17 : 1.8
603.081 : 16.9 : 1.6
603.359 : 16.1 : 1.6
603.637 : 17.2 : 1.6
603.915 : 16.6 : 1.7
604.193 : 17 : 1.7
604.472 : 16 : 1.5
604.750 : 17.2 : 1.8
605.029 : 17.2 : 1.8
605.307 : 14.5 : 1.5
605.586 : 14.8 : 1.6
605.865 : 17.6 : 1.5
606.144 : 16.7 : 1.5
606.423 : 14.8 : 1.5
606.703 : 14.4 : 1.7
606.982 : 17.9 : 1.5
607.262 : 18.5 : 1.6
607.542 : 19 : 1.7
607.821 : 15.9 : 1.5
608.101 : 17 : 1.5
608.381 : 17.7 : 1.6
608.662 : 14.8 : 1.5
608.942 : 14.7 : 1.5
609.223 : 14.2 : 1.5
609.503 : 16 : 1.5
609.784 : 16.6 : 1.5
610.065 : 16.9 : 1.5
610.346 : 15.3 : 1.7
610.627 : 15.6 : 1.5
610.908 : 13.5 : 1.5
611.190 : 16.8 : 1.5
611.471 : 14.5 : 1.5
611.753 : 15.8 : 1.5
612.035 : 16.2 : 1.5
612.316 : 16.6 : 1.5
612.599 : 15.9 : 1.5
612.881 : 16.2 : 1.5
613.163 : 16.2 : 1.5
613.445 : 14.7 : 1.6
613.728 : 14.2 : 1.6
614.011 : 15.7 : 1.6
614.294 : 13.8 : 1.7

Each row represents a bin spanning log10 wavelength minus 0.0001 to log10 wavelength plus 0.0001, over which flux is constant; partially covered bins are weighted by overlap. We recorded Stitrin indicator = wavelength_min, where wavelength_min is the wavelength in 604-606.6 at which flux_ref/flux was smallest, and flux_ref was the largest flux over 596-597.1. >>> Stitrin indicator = 605.865 nm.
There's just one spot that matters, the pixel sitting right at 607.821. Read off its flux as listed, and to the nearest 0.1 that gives 15.9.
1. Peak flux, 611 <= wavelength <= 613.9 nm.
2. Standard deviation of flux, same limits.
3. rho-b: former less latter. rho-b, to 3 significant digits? 15.9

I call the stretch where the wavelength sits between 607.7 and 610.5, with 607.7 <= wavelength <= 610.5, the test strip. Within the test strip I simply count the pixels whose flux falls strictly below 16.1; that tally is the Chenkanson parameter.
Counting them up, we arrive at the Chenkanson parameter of 6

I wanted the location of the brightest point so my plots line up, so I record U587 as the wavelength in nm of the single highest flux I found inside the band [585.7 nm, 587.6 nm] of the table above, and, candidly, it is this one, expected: 587.186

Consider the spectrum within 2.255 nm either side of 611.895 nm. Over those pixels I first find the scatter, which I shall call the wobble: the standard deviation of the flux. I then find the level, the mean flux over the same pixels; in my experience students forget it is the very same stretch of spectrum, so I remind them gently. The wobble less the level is -14.7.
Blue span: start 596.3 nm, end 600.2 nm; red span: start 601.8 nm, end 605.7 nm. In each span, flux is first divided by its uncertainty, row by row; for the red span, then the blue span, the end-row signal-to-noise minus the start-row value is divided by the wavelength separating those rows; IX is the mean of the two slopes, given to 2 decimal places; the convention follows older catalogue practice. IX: -0.28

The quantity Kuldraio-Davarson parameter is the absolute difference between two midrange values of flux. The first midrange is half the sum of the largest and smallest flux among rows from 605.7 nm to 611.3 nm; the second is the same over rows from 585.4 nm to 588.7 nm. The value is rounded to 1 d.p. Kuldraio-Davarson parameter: 0.1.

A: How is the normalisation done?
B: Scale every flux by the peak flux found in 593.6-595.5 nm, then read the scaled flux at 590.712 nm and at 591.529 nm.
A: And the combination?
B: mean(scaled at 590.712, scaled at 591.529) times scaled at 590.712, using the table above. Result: 1.05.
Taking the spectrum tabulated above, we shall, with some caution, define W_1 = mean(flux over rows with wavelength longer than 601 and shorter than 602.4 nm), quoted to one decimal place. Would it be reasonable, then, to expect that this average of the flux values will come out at 14.3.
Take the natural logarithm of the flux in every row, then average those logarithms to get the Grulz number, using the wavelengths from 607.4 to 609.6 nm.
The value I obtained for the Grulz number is 2.78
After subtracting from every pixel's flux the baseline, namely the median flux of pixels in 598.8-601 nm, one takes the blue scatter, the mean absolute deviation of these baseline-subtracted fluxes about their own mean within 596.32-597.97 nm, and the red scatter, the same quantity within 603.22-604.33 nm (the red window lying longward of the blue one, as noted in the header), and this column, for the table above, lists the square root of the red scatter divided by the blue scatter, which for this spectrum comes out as 0.45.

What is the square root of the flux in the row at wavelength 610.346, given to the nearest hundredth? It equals 3.91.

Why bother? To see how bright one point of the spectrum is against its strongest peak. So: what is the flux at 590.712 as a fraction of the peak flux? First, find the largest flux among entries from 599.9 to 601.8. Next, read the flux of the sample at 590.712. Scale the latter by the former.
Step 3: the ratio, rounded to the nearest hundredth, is 1.03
